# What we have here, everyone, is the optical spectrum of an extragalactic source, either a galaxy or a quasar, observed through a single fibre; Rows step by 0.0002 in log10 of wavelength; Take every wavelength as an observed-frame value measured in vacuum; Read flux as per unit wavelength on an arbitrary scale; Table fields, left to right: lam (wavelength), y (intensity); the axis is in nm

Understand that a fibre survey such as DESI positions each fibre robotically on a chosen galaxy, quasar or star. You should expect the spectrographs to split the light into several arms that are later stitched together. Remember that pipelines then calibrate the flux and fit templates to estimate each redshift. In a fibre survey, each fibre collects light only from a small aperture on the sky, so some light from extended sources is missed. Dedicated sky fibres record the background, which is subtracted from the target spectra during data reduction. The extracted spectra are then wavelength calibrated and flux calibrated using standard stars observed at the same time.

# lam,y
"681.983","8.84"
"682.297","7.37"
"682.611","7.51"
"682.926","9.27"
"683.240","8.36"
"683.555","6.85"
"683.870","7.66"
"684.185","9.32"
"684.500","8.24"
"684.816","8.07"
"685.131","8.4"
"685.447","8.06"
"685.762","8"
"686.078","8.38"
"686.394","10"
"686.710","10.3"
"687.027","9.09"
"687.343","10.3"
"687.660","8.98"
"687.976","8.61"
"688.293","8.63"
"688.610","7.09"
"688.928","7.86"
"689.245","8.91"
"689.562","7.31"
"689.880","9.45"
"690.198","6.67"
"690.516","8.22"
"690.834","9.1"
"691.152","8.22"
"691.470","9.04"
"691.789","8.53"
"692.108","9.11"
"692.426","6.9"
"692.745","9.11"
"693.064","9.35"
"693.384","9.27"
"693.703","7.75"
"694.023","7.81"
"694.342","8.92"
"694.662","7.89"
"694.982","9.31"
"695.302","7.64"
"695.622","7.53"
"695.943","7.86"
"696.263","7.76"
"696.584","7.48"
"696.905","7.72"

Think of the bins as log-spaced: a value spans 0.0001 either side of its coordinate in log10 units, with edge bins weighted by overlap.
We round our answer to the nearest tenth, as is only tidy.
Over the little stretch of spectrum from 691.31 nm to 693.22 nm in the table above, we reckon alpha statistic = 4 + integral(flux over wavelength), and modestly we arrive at 20.6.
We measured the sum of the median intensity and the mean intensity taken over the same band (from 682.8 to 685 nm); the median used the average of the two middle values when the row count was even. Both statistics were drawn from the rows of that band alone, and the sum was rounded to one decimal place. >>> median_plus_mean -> 16.5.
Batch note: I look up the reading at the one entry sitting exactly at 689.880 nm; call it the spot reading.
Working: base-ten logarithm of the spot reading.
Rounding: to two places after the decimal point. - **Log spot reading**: 0.98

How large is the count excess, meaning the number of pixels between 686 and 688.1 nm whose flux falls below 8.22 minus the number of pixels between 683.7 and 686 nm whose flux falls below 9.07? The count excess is -6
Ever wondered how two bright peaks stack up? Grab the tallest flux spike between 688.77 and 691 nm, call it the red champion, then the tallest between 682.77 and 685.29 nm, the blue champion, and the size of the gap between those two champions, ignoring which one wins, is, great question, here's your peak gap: 0.13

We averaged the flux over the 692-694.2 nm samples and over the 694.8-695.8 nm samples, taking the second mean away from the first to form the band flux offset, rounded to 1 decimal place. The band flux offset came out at 0.3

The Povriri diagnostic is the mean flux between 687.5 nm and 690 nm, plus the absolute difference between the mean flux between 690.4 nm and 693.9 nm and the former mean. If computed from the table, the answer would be 8.6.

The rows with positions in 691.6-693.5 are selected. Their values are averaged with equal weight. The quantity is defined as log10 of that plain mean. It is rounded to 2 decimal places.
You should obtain 0.94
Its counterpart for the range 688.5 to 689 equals 0.87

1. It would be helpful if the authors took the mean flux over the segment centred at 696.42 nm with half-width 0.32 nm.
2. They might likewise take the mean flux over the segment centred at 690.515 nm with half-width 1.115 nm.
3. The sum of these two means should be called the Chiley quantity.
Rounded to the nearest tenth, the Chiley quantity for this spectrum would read 15.9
